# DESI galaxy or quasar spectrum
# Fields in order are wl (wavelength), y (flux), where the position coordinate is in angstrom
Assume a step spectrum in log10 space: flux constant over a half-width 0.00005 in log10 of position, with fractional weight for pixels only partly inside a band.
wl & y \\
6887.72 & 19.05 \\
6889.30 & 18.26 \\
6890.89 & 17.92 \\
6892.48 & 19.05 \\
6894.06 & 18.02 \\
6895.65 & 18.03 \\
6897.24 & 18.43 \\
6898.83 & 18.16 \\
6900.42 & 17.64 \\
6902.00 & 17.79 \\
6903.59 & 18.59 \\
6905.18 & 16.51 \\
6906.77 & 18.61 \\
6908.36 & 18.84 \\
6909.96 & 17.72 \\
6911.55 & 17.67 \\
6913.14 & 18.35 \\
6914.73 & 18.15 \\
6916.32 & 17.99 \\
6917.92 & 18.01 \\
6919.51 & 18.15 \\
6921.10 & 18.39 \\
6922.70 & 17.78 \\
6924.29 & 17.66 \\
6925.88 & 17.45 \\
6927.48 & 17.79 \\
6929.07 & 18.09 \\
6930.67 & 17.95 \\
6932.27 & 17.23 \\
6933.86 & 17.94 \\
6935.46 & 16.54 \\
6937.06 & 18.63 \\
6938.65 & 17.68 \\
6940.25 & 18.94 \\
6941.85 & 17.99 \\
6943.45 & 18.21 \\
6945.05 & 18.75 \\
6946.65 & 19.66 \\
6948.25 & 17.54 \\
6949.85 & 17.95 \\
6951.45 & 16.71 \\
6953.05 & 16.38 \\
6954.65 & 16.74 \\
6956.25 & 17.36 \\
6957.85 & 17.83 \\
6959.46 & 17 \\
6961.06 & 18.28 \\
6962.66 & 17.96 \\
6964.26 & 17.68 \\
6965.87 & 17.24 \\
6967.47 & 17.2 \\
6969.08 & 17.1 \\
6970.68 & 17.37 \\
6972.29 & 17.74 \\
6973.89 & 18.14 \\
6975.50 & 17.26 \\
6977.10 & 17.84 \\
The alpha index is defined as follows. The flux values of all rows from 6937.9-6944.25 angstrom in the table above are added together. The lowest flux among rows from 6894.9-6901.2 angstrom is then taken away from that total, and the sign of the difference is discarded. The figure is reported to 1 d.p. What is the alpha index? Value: 55.2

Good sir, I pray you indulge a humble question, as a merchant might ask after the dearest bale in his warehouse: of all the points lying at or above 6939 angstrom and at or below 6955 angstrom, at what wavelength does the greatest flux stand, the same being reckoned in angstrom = 6946.65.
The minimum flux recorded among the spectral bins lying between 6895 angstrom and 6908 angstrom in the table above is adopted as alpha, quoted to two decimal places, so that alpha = 16.51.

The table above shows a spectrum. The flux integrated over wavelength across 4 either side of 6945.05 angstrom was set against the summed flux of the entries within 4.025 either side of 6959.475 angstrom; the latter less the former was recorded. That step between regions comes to -58.9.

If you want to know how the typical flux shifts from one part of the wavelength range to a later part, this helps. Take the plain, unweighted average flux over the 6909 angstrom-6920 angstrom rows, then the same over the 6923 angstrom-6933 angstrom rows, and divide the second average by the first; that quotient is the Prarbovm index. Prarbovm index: 0.98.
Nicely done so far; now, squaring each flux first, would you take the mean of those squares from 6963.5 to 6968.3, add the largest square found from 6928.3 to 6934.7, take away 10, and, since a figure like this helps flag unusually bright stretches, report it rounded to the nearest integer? 619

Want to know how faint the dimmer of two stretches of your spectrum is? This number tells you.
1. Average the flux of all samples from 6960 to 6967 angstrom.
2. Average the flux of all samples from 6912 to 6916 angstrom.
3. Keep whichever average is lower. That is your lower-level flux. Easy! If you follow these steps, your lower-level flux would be 17.8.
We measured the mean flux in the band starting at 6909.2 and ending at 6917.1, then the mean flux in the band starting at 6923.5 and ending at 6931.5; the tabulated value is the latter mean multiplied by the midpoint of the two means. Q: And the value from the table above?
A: 318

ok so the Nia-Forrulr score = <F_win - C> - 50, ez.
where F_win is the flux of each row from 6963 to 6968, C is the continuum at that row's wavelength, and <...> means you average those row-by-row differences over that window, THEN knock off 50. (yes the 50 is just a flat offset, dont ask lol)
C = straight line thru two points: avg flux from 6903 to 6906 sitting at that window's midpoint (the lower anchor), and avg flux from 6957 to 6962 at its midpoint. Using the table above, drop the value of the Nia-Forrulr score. -50.3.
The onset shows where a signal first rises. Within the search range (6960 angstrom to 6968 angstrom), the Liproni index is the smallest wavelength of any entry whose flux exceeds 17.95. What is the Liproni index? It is 6961.06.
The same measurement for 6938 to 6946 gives 6940.25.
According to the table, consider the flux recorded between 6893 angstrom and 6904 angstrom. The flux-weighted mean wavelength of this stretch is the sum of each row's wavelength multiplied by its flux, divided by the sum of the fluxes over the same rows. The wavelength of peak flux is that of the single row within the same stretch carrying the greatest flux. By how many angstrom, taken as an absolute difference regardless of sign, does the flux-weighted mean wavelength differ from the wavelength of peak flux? 4.8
